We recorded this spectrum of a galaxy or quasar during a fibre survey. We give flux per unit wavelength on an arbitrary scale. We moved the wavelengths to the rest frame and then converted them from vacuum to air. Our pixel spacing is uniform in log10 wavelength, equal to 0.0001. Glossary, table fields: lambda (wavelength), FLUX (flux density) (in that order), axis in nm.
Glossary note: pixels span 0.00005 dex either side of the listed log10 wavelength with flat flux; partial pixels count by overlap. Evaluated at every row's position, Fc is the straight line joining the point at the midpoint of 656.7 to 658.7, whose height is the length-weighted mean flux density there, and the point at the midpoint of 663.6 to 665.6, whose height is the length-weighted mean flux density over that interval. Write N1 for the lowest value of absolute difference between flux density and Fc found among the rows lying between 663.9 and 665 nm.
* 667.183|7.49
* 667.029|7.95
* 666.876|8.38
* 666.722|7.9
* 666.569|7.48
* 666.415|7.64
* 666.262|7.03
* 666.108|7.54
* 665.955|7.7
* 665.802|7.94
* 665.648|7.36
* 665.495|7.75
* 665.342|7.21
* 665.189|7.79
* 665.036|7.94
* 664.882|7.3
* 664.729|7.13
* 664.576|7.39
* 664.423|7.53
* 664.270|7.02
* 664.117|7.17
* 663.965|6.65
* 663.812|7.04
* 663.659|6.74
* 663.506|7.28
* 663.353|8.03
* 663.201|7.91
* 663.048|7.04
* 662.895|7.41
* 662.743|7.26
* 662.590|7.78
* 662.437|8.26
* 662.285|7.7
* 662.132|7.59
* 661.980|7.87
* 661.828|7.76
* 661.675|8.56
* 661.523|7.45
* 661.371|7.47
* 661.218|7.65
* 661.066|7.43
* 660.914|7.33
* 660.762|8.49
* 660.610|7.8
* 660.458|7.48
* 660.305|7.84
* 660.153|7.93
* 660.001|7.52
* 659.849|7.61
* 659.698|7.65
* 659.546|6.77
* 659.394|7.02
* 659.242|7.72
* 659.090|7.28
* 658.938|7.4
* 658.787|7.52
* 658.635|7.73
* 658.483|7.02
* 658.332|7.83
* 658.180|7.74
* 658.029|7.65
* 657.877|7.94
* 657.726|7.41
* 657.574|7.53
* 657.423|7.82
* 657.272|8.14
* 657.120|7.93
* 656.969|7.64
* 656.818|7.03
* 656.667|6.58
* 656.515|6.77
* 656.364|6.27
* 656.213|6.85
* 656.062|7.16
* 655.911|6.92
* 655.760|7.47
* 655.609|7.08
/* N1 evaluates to 0.02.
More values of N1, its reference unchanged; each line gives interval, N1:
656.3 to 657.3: 0.02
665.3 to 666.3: 0.04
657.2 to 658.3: 0.04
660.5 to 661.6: 0.01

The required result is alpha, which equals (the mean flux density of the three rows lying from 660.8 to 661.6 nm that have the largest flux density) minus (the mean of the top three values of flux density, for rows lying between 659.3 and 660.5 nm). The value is -0.3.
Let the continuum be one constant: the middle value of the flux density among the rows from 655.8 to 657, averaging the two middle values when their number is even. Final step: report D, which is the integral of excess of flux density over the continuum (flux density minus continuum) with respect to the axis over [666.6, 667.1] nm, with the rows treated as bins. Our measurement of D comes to 0.57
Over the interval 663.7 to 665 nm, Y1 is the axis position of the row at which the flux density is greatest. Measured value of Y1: 664.423 nm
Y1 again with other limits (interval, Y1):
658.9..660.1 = 659.242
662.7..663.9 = 663.353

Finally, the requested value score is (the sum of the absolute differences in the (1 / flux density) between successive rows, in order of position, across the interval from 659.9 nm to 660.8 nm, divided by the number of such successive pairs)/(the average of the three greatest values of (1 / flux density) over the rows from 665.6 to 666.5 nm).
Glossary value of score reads 0.044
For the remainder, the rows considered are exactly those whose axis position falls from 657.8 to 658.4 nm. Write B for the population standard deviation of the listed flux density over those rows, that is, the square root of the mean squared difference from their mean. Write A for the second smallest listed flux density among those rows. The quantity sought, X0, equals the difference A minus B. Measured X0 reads 7.63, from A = 7.74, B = 0.107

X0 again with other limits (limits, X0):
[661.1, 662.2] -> 7.12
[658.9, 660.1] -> 6.71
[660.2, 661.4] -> 7.08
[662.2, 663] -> 7.06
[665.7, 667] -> 7.11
